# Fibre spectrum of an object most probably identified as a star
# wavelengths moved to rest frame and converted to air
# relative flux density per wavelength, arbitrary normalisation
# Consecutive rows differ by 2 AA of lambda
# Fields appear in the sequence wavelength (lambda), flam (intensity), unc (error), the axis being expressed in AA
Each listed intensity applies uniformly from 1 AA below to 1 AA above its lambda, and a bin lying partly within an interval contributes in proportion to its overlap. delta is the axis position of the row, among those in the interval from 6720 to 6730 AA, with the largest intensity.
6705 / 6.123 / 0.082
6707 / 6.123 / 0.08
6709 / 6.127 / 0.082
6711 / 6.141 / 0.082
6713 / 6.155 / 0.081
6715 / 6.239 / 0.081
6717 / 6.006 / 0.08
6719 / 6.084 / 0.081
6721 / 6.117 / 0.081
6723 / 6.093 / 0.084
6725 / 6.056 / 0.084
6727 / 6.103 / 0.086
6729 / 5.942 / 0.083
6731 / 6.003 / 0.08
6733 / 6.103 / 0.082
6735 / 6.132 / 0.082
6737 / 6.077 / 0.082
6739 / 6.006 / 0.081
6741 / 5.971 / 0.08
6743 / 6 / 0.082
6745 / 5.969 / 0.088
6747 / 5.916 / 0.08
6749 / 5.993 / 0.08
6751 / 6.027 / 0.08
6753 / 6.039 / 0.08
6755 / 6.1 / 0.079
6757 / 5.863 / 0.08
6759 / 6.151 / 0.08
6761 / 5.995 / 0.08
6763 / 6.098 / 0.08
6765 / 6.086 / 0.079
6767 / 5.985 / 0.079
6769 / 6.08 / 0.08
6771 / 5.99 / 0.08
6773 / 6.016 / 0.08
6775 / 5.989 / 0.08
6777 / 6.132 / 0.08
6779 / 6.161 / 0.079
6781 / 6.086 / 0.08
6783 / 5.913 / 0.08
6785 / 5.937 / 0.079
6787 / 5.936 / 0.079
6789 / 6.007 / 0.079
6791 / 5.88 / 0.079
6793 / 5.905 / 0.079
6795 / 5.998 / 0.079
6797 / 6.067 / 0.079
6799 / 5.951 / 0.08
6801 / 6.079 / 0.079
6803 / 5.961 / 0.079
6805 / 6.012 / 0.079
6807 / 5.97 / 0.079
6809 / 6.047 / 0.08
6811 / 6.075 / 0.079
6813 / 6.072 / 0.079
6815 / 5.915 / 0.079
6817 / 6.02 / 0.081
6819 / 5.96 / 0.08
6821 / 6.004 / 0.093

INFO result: 6721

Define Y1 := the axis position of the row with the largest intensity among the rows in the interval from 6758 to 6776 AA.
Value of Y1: 6759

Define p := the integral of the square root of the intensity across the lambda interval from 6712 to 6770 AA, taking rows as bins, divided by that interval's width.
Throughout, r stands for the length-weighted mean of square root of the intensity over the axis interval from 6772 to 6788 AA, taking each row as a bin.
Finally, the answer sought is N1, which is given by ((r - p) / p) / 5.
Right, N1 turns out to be -0.0004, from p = 2.459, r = 2.45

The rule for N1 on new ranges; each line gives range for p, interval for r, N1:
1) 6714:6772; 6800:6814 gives -0.0002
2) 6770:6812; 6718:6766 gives 0.0006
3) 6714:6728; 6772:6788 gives -0.0013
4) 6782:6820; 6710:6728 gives 0.0021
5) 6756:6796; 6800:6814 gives 0.0003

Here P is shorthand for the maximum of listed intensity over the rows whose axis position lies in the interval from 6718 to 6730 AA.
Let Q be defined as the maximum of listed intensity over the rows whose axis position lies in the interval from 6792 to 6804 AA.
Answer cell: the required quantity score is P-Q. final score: 0.04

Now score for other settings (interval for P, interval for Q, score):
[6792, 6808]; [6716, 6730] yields -0.04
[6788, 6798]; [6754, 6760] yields -0.08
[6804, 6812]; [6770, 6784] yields -0.09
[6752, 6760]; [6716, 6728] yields 0.03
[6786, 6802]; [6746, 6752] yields 0.05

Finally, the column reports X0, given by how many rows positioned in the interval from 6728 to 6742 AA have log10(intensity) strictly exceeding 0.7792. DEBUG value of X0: 3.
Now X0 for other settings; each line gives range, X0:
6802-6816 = 3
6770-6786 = 4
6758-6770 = 4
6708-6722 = 6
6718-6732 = 5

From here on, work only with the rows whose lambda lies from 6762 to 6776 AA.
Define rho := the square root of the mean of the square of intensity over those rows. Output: 6.04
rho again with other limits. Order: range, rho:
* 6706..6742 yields 6.08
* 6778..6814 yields 6.00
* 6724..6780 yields 6.04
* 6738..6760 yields 6.00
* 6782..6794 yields 5.93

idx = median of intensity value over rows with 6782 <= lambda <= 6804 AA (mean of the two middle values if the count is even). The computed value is 5.95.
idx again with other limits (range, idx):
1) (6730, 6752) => 6.00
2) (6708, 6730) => 6.10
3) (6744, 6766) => 6.03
